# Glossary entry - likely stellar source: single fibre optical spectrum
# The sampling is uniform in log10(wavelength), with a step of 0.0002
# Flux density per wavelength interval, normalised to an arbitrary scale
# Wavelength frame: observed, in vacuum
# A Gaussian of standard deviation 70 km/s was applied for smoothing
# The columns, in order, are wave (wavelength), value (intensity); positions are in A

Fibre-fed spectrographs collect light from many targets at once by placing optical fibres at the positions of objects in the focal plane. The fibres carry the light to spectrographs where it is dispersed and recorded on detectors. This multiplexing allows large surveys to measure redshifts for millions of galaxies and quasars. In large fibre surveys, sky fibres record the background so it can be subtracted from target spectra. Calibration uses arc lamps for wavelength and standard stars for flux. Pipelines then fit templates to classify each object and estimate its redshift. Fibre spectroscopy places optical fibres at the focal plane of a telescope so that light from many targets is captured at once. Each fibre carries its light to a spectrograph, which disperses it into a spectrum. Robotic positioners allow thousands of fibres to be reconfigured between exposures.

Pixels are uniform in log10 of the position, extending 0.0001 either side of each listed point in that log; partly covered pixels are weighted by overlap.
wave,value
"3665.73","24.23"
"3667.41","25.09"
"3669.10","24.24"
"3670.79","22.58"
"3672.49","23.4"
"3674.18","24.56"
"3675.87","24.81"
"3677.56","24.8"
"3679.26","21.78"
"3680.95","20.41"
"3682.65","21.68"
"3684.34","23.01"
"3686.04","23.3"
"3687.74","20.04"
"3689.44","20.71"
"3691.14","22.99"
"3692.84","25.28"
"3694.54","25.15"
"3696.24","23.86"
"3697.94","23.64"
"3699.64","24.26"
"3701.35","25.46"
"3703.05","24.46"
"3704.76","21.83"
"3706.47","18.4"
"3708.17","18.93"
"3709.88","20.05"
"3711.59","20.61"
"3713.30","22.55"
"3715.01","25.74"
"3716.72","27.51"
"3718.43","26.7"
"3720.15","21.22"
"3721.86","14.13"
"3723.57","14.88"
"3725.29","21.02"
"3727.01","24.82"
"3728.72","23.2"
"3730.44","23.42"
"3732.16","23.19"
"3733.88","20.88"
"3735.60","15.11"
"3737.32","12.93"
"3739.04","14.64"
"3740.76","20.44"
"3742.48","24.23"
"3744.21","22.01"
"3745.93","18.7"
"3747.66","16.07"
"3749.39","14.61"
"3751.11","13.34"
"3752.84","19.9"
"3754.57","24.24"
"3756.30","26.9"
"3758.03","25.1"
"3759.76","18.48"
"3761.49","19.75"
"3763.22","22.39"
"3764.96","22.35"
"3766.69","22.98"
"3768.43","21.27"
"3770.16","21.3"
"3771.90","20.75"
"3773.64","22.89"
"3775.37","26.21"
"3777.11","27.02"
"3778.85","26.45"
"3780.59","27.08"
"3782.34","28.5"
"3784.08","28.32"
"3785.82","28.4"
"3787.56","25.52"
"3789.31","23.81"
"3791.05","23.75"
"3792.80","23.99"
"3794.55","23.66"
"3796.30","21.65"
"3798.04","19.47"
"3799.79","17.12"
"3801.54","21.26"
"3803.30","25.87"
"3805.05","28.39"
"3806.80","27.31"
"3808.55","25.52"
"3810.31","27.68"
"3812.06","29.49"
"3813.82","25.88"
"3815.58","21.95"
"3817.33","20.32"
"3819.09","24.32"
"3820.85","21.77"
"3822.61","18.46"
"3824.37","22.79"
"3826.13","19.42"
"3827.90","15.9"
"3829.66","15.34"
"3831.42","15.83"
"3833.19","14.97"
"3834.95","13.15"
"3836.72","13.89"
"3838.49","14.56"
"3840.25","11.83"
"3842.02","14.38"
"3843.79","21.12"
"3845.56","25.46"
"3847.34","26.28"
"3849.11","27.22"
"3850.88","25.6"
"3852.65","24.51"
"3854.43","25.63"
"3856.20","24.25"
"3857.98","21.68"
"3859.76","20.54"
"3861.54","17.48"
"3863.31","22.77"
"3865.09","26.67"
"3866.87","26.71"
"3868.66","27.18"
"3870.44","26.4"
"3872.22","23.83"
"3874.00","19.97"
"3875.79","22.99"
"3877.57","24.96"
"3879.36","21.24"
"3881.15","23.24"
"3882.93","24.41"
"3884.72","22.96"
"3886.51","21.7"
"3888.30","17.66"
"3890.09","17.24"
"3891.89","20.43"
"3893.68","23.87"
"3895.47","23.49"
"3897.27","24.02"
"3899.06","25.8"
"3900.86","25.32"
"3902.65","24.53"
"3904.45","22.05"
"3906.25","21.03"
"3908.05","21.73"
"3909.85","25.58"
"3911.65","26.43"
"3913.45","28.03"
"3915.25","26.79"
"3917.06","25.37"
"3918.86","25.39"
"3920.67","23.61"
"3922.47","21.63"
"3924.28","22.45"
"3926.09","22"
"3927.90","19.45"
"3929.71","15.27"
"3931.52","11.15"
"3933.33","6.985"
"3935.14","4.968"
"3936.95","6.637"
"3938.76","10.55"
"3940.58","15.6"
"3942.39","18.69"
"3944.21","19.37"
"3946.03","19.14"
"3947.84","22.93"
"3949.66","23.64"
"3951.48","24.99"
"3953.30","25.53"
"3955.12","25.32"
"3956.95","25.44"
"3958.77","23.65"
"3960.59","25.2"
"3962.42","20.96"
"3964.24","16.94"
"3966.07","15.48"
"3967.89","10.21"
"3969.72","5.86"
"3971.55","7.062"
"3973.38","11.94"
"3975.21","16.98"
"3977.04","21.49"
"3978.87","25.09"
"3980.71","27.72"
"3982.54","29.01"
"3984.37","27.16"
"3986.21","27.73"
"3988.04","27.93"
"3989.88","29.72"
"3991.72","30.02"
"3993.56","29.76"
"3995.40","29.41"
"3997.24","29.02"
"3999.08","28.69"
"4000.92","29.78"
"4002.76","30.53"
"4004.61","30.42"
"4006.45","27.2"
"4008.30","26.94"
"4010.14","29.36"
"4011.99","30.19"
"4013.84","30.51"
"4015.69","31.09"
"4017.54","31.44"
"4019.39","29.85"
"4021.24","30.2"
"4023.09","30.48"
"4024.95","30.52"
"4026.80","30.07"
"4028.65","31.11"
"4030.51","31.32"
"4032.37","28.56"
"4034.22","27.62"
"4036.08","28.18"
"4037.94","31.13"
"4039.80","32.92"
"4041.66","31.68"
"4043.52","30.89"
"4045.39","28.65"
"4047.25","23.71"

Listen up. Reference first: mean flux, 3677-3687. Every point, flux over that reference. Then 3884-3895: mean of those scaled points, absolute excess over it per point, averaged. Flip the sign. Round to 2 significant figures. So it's -0.098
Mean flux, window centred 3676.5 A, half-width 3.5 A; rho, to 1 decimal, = 24.0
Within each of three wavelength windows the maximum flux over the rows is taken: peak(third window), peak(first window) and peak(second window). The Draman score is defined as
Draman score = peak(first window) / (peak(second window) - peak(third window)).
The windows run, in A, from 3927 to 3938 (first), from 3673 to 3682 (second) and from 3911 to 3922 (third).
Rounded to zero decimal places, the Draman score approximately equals -6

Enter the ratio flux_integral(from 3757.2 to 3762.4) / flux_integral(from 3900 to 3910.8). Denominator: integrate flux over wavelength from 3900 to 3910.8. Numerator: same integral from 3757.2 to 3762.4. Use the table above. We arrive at 0.43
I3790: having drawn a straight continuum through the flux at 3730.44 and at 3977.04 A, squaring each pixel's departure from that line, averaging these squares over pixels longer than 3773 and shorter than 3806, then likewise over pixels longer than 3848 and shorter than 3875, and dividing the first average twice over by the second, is 0.11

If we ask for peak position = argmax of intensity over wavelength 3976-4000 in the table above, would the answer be 3991.72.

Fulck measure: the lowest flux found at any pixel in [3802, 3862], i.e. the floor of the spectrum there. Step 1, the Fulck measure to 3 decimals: 11.830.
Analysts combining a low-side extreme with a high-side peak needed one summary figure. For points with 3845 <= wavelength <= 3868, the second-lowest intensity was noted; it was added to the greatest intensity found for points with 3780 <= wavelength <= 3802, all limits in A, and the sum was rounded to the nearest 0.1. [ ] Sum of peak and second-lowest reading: 49.0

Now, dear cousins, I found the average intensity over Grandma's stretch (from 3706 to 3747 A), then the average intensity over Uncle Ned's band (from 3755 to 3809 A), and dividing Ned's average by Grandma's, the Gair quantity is 1.2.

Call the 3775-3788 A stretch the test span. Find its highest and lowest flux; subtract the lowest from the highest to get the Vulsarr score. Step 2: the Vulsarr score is 3.0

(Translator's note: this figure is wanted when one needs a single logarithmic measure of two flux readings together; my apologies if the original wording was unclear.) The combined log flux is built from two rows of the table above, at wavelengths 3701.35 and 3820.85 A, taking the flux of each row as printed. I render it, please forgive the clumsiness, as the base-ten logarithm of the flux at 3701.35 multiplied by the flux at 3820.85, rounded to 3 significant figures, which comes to 2.74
